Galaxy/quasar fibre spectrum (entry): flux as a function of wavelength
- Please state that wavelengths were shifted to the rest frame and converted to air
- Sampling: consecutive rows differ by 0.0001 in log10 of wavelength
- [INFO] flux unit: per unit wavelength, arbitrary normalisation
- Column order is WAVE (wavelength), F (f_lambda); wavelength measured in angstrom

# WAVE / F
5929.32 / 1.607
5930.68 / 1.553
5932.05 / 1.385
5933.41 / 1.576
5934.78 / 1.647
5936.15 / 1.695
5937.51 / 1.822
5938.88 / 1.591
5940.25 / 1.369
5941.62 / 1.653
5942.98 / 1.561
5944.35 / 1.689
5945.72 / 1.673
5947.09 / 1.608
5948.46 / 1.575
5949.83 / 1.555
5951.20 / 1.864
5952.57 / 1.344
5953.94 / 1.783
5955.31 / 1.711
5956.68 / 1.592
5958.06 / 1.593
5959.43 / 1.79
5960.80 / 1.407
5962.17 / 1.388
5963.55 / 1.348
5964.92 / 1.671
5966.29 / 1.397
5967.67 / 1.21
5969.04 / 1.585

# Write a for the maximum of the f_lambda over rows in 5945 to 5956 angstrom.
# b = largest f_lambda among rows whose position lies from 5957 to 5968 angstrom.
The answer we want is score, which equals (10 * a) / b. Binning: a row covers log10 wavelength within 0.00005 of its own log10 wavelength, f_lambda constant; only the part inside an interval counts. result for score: 10.4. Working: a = 1.864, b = 1.79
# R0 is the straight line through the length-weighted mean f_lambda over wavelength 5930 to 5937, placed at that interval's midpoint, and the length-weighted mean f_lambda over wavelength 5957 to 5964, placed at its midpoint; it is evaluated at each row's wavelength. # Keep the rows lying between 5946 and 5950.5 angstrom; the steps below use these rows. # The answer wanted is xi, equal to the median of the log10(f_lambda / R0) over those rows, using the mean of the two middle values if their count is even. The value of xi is 0.01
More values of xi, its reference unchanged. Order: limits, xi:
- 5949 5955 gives 0.04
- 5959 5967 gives -0.03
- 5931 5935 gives 0.00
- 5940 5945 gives 0.01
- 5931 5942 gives 0.01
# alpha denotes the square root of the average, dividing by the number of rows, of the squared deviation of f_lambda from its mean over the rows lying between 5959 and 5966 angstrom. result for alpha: 0.18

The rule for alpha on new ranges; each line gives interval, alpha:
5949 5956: 0.18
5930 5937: 0.11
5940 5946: 0.12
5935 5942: 0.15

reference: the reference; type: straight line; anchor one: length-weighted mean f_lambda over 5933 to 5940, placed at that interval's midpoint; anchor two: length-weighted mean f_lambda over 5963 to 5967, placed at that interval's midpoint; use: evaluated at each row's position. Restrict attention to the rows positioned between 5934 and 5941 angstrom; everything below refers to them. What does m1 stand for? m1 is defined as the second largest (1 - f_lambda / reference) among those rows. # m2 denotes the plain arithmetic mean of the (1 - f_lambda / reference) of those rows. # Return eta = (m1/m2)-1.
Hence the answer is 1.3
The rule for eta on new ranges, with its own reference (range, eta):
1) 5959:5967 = -10.4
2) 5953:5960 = -0.5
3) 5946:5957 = -1.2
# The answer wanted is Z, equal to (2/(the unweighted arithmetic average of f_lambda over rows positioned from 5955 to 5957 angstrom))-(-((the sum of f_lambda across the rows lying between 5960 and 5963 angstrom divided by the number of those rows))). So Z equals 2.61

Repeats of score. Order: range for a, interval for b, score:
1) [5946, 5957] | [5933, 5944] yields 10.2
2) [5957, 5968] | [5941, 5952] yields 9.6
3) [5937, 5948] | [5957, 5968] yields 10.2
